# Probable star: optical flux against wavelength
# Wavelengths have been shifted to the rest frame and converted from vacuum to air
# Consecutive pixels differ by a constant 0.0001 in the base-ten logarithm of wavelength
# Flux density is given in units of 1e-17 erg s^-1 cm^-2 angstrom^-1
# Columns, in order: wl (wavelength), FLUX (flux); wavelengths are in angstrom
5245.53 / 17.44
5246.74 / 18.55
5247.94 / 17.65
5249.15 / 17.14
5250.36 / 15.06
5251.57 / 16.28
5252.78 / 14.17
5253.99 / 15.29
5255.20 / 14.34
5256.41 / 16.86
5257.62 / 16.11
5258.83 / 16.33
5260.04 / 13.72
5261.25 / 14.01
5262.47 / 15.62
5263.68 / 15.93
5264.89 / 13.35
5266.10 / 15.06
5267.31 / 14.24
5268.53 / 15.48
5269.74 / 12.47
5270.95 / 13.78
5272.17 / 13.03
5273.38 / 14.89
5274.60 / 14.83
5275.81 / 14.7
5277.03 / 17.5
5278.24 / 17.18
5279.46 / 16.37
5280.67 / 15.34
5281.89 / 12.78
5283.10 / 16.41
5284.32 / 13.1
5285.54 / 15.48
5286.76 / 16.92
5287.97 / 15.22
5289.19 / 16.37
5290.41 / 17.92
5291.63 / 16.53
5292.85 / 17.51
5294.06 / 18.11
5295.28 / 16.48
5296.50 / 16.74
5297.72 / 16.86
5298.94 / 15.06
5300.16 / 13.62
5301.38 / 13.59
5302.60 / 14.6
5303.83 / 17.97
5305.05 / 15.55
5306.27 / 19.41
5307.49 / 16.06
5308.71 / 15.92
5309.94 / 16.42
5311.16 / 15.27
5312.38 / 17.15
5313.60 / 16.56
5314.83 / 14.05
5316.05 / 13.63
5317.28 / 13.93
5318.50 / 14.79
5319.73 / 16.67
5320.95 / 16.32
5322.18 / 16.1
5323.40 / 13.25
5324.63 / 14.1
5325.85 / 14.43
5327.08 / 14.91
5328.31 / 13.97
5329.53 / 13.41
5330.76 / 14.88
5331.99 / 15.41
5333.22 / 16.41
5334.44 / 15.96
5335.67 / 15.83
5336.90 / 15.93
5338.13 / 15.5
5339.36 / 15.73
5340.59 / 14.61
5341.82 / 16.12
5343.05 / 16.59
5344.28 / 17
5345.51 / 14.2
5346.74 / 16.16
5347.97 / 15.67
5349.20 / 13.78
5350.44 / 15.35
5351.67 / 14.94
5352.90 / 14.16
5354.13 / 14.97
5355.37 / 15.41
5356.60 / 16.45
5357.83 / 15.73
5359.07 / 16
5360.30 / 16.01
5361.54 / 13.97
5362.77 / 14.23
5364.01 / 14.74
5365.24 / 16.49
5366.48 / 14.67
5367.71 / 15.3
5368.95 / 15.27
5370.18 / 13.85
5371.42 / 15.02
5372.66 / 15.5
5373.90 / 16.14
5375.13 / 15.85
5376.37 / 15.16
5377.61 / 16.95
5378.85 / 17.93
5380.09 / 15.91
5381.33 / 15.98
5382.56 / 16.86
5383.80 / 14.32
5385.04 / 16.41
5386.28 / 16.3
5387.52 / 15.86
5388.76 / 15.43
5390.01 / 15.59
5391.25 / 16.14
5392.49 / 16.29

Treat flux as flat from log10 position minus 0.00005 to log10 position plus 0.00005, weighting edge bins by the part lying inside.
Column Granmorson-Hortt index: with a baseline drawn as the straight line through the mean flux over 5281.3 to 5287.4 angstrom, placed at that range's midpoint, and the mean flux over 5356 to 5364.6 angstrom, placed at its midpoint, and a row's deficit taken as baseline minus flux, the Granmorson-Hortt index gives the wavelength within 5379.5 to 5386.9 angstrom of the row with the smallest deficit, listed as 5382.56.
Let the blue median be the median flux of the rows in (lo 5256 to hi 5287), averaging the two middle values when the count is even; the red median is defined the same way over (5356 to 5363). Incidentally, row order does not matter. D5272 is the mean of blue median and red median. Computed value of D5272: 15.5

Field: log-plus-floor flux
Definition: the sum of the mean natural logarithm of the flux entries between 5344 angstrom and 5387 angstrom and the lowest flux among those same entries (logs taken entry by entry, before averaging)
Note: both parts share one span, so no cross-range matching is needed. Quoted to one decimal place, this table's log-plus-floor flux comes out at 16.5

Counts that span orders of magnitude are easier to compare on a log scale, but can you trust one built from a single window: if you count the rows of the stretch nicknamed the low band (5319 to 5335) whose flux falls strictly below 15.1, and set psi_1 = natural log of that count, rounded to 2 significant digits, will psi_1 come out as 1.9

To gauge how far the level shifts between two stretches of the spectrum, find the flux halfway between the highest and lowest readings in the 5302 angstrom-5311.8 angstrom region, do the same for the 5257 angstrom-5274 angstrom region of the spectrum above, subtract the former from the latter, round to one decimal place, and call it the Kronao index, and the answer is -2.6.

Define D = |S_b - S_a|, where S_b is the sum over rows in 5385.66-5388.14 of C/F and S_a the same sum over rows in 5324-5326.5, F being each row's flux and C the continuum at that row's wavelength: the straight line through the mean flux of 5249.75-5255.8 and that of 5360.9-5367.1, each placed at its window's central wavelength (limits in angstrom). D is 0.25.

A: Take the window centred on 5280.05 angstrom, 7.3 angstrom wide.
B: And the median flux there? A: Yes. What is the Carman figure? 16.39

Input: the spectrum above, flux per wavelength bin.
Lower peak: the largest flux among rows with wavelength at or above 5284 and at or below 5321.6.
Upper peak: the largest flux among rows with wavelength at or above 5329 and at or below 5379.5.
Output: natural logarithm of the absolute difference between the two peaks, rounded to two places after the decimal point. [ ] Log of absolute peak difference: 0.39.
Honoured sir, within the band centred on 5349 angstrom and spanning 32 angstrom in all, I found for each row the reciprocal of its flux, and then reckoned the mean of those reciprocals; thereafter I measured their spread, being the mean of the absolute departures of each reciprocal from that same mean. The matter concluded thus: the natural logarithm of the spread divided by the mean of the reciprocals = -3.03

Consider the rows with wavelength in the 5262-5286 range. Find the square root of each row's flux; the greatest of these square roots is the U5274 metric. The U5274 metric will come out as 4.18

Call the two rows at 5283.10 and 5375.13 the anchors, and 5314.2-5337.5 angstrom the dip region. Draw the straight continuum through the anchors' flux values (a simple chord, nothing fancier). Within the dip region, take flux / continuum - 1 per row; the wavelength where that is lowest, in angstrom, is 5323.40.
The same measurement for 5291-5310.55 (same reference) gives 5301.38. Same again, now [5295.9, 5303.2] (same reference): 5301.38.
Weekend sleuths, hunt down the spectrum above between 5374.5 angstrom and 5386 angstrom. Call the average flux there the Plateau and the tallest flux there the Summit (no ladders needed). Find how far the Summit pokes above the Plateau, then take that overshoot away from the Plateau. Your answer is 14.4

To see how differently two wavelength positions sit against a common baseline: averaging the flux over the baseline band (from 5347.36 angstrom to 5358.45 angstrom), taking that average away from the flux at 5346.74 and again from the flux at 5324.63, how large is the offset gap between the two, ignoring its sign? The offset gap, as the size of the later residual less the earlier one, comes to 2.1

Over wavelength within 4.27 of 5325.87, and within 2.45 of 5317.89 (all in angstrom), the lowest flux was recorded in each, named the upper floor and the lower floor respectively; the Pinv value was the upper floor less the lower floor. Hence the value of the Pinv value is -0.4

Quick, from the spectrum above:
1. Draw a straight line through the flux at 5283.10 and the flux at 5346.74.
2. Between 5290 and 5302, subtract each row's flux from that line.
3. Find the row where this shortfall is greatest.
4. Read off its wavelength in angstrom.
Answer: 5301.38 angstrom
